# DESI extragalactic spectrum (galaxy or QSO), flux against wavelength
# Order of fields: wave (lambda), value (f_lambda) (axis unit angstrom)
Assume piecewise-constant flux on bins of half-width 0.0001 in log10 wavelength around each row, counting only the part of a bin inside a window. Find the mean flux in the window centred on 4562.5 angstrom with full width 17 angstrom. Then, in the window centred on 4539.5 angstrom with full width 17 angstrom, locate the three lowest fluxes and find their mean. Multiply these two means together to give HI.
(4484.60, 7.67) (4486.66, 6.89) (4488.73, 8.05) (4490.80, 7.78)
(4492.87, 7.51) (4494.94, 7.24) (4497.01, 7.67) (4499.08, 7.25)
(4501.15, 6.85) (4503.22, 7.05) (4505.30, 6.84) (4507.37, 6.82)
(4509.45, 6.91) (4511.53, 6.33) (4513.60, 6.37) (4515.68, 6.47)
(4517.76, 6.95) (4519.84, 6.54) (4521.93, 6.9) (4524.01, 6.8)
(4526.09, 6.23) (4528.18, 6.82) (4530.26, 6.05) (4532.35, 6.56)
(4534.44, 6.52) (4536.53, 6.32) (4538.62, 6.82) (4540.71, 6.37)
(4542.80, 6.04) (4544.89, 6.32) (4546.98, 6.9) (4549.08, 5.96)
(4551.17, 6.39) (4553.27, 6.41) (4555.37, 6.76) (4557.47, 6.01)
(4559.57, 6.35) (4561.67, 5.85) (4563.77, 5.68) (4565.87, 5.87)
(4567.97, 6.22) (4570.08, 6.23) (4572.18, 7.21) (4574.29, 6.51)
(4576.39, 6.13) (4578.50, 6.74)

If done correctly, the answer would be 38.1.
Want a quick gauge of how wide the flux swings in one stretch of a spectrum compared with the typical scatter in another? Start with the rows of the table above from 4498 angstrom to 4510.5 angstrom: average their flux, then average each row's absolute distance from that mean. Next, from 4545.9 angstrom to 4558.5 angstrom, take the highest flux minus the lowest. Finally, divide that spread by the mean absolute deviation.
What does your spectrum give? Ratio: 7.2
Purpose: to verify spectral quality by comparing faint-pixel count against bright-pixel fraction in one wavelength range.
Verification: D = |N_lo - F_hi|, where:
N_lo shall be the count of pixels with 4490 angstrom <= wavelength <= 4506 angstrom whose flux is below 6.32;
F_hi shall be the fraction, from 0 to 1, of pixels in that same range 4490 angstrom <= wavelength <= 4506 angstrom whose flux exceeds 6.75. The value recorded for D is 1.0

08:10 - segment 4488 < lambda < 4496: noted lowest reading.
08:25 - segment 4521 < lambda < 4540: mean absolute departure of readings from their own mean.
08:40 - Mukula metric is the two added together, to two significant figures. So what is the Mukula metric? 7.5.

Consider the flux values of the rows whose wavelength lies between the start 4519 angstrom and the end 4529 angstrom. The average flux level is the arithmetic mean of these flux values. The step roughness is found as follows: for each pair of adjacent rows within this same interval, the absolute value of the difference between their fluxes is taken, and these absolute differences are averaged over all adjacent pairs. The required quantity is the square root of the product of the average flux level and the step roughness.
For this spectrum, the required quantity 1.64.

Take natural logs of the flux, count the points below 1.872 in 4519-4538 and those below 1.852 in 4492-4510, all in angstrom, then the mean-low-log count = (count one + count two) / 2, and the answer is 1.5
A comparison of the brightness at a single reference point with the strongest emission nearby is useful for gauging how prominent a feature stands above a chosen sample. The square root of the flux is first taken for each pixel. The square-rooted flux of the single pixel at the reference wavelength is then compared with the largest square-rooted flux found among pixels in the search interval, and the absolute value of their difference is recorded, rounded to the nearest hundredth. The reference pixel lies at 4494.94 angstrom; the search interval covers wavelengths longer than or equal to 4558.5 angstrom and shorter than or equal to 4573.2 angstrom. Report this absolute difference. 0.01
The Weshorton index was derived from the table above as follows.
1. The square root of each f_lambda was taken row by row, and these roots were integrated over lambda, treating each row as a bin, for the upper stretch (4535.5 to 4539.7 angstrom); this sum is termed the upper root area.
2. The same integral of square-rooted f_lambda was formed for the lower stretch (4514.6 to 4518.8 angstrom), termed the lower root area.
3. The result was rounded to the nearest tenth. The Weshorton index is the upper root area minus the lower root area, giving -0.1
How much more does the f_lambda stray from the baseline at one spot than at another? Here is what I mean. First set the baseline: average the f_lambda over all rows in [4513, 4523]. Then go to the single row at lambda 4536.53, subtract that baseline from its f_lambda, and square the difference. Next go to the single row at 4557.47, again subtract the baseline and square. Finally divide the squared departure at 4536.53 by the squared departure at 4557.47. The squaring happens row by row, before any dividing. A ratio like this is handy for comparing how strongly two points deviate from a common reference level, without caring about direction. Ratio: 0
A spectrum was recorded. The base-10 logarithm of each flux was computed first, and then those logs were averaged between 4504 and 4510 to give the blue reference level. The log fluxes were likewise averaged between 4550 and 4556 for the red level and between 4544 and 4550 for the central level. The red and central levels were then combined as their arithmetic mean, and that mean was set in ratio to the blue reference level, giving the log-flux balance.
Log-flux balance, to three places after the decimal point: 0.968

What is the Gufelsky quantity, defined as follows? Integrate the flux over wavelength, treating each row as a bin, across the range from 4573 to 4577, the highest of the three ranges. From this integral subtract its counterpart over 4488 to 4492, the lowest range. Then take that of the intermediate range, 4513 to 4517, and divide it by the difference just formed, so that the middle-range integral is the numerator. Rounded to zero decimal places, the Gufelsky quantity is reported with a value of -4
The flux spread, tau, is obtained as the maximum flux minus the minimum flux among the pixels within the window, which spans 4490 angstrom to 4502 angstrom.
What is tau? 0.93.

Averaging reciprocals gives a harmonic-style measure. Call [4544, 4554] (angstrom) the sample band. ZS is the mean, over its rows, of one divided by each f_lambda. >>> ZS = 0.157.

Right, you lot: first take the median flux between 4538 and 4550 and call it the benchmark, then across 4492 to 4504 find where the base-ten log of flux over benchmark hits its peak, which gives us 4497.01 angstrom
